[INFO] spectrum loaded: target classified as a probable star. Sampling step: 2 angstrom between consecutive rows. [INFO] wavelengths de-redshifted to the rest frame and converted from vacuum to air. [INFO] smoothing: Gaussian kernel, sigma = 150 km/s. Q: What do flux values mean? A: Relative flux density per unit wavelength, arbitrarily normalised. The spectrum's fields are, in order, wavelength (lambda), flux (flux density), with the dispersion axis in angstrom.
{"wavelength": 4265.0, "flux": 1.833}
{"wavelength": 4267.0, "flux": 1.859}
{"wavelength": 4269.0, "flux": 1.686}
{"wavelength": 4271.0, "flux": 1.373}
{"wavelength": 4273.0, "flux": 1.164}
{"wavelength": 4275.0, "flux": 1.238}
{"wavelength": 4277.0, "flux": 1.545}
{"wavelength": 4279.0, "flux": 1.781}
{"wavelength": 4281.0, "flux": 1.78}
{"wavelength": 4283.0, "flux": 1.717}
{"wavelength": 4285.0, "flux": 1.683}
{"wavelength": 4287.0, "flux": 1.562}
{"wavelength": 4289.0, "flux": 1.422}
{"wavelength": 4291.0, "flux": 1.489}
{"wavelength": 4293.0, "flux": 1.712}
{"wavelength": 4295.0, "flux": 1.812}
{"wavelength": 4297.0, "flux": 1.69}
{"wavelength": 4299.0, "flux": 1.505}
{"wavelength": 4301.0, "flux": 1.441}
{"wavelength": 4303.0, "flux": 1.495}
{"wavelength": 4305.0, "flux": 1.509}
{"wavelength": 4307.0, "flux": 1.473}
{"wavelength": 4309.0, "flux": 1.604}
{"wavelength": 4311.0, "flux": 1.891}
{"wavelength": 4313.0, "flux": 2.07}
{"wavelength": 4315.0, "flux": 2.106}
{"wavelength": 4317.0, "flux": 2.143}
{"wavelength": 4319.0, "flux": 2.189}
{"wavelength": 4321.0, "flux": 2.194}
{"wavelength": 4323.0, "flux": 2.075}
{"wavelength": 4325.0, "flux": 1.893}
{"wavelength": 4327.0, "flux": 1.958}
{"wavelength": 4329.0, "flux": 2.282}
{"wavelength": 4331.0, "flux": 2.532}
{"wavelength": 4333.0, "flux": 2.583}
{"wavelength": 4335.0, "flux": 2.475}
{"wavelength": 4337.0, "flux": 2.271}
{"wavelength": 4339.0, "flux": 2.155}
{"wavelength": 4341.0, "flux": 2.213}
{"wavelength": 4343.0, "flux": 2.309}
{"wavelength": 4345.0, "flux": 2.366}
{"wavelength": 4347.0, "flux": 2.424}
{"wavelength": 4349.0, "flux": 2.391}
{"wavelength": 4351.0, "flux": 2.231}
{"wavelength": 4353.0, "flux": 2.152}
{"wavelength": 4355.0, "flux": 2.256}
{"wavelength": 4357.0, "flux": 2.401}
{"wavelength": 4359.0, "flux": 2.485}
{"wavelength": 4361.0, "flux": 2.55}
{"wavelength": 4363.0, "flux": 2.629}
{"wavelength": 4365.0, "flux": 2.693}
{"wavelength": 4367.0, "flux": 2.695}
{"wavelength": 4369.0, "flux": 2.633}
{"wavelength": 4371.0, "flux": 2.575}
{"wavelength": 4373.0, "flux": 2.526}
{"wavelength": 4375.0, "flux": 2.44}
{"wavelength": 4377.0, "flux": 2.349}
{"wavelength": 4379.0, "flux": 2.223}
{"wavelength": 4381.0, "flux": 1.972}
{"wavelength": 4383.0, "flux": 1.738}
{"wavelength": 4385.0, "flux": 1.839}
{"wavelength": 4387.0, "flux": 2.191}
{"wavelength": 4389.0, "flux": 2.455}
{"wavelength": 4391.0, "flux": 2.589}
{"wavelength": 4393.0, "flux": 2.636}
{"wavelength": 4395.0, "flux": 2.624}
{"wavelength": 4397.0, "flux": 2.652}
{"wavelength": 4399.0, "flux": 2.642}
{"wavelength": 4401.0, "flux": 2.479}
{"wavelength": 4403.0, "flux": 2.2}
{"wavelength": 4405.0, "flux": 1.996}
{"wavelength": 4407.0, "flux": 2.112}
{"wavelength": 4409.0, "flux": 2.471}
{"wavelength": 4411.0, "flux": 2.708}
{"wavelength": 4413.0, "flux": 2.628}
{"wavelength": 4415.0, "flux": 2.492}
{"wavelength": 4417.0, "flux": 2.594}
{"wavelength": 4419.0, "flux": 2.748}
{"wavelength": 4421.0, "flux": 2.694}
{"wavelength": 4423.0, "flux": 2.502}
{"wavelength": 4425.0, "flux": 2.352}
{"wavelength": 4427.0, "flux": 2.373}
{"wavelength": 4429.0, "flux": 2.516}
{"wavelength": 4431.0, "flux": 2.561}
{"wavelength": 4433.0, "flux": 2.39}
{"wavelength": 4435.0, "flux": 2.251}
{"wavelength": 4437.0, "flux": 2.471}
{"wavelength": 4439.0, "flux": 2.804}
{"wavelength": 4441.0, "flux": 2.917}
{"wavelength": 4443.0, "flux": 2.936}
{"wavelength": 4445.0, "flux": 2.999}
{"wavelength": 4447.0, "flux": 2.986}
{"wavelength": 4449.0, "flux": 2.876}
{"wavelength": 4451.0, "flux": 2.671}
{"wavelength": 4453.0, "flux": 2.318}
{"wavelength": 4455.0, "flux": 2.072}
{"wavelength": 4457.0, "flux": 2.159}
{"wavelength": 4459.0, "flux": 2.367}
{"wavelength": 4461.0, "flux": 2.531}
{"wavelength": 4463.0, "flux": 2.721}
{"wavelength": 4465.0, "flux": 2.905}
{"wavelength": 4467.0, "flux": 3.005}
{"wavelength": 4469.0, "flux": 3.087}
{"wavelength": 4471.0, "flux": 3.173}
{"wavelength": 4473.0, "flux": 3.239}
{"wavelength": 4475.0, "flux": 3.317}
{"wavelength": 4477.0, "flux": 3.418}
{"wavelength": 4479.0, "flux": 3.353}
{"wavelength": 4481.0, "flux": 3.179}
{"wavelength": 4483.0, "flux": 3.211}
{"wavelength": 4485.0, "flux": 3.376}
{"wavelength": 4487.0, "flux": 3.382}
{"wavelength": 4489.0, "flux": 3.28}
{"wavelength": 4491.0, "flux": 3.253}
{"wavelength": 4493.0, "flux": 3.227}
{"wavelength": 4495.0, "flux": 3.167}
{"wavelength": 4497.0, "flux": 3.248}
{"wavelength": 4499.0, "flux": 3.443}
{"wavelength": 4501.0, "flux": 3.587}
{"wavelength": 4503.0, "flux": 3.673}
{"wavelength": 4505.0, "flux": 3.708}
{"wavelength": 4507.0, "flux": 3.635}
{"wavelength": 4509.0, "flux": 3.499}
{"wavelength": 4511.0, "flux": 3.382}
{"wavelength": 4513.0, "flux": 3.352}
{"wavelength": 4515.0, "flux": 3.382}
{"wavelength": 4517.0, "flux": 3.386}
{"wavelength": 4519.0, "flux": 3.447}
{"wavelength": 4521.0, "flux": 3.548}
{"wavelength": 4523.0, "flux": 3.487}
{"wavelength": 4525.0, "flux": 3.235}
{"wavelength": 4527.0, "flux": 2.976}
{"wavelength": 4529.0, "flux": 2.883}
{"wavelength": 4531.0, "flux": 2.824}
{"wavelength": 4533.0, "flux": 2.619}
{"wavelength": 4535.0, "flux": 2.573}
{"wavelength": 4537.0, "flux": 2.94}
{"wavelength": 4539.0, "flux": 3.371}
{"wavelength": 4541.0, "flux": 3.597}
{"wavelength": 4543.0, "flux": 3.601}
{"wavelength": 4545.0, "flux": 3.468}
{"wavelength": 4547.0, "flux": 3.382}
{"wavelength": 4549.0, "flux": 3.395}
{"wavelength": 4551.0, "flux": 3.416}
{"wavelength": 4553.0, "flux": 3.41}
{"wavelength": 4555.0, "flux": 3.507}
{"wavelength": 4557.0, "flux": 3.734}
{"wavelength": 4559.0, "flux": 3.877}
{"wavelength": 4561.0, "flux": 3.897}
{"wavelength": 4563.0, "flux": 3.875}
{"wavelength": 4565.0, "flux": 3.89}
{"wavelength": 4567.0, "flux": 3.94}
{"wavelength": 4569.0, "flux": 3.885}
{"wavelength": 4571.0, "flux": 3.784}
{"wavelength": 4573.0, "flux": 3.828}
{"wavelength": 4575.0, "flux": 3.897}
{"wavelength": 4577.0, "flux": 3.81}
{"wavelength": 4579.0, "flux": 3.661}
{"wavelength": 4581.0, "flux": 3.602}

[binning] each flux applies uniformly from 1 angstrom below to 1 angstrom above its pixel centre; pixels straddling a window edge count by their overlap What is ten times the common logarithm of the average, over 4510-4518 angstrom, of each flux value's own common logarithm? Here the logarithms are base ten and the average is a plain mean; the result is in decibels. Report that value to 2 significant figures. -2.8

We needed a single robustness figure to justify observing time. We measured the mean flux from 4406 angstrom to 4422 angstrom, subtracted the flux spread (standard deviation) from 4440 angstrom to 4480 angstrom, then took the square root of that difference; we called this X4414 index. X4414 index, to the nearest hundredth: 1.47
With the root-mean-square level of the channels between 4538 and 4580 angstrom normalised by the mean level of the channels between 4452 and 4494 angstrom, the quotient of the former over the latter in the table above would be 1.24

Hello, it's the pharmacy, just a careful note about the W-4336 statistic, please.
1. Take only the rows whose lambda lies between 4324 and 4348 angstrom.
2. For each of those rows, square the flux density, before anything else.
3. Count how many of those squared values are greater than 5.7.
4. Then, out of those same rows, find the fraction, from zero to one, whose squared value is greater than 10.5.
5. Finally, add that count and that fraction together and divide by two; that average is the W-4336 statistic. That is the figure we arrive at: 2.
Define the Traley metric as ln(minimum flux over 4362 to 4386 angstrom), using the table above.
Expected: 0.55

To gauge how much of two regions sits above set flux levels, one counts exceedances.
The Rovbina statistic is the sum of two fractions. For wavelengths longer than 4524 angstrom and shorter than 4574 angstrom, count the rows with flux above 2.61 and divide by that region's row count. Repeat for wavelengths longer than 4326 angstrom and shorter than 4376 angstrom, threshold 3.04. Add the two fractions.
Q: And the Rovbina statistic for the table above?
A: 0.96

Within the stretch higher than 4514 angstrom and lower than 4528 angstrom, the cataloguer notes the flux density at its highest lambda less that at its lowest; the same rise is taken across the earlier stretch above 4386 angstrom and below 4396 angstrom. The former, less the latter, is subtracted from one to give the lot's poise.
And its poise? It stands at 1.8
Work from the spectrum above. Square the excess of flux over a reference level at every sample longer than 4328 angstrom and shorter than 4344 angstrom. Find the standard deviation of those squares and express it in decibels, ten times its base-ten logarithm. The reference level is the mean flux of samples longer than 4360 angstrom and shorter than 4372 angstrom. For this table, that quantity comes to -11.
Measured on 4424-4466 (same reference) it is -11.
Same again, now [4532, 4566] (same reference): -3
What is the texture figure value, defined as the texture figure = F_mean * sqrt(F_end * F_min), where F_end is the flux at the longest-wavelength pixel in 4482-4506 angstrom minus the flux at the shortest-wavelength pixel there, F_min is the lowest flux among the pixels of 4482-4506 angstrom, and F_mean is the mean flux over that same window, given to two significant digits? 4.2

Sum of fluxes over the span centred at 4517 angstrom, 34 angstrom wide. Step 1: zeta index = 57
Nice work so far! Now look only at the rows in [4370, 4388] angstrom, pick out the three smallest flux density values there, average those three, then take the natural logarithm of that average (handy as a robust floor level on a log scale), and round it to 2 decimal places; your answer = 0.62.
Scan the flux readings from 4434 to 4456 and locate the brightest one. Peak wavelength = 4445.0 angstrom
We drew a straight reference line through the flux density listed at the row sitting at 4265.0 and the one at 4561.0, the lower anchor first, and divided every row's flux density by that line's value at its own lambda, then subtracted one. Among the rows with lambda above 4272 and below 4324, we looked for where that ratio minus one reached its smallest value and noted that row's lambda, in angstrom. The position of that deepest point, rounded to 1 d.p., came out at 4273.0 angstrom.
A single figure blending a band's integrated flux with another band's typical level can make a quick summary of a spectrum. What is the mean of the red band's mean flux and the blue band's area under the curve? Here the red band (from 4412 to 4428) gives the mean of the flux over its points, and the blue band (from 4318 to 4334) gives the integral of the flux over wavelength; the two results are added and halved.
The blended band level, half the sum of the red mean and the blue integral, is 19.0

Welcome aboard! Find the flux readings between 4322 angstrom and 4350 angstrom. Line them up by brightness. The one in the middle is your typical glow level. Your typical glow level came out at 2.3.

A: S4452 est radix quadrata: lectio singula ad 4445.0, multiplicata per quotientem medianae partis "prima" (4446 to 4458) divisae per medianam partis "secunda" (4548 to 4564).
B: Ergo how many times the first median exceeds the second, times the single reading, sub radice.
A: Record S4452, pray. 1.44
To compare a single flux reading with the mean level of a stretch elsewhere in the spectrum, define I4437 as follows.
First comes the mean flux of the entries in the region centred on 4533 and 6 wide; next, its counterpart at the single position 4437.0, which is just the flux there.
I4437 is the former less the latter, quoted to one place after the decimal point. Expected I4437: 0.2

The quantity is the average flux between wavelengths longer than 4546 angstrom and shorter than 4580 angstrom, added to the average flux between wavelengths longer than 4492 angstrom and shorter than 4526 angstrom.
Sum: 7.2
